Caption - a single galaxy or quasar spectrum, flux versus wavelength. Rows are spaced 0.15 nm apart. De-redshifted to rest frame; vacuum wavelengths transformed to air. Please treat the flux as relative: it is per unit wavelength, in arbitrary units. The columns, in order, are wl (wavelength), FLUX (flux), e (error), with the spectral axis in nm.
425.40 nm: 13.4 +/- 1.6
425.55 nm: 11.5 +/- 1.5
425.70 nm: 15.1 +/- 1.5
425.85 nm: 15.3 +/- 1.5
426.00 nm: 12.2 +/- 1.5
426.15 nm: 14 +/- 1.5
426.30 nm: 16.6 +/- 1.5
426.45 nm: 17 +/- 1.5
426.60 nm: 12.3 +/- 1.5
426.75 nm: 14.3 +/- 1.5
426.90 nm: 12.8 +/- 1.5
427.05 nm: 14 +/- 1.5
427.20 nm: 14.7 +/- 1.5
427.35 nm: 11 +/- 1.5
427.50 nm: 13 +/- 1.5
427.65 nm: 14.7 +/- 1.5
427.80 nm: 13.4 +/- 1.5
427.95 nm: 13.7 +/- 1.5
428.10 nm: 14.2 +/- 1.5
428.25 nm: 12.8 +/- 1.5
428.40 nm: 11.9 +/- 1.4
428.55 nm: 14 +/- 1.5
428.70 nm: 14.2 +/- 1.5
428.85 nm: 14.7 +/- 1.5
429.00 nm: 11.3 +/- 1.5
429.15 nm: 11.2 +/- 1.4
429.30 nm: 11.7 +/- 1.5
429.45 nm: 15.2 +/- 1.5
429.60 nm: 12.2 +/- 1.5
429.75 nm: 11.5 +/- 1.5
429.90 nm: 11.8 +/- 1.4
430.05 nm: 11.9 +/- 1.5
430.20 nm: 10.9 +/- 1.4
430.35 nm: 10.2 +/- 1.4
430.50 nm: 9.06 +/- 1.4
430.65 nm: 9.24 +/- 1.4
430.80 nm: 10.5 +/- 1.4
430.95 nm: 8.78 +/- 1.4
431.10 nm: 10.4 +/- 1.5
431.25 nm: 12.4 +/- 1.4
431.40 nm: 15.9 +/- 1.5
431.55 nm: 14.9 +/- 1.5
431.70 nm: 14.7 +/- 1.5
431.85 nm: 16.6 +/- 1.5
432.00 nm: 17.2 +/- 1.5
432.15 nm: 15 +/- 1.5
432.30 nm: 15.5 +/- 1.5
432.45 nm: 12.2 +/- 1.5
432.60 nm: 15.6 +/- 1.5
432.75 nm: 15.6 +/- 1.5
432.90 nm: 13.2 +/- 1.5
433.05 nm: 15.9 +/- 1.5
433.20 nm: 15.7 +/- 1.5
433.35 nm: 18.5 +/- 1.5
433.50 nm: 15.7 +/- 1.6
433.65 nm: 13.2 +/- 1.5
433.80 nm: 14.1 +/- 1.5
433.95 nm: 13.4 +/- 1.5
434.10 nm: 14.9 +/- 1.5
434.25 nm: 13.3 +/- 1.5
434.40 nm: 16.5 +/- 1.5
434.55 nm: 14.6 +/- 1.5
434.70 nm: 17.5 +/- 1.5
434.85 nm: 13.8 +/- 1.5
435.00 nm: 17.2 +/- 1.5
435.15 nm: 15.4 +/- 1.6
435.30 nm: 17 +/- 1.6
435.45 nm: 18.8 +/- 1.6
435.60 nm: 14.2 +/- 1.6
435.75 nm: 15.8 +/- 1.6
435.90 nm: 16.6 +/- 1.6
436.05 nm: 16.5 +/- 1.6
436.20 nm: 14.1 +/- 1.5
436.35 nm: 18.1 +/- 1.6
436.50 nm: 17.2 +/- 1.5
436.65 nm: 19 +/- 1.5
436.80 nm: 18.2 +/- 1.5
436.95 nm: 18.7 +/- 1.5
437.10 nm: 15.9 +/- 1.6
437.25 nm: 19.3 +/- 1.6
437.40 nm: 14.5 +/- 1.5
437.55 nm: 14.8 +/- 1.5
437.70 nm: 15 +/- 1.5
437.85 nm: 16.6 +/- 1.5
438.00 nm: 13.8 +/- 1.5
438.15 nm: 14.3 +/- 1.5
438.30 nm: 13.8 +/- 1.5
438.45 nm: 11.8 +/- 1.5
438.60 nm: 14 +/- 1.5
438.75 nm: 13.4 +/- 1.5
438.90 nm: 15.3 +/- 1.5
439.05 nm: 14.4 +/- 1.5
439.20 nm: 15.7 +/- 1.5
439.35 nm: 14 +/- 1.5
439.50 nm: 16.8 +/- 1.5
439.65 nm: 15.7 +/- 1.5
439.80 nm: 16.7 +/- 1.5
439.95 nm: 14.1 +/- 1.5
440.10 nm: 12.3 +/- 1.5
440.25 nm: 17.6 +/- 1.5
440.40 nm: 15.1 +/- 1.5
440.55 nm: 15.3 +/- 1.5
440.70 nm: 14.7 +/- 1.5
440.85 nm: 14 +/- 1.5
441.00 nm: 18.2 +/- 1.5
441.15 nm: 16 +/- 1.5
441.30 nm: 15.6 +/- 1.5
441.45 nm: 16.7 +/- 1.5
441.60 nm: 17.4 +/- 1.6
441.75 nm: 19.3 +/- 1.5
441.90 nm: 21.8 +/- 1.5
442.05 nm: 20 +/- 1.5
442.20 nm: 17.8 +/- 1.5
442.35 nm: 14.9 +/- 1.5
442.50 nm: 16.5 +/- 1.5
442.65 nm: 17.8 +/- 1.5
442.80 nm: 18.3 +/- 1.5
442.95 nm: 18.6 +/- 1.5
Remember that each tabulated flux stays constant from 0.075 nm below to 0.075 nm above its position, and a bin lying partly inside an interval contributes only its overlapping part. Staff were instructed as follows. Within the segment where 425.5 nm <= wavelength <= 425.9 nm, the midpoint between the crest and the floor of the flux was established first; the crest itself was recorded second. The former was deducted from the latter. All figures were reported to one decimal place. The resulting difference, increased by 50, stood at 51.9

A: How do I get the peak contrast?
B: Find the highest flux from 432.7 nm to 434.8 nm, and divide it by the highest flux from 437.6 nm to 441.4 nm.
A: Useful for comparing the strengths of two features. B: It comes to 1.02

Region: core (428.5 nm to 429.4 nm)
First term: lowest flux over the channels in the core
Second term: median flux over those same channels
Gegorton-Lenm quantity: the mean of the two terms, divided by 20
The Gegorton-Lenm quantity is 0.60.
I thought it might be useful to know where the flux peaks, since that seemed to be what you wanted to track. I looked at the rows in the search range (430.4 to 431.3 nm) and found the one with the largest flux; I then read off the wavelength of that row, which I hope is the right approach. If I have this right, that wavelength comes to 431.25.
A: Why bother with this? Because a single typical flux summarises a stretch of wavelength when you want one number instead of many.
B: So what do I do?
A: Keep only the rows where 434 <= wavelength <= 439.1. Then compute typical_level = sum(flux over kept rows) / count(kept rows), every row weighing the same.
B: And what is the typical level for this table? 15.7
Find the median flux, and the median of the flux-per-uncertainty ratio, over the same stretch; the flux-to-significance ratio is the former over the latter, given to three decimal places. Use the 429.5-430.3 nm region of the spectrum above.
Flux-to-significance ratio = 1.487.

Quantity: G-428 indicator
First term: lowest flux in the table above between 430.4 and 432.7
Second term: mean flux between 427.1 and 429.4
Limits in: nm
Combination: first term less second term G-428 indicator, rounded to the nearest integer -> -4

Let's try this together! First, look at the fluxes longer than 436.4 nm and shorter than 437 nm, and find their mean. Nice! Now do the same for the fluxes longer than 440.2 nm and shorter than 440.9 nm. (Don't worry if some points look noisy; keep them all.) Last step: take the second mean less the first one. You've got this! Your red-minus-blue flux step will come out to -2.9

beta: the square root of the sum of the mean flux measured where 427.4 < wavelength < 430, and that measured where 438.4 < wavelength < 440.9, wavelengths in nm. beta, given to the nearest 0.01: 5.27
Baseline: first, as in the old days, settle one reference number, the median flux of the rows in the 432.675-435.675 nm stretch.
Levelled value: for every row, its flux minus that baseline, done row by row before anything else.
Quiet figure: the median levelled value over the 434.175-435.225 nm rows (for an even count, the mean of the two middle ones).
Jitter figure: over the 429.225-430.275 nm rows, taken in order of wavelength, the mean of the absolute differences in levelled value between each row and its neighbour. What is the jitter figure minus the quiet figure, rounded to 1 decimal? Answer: 1.5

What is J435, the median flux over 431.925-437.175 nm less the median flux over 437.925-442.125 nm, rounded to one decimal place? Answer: 0.4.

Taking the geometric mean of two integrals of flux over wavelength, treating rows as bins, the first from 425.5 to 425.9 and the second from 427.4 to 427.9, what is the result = 6.2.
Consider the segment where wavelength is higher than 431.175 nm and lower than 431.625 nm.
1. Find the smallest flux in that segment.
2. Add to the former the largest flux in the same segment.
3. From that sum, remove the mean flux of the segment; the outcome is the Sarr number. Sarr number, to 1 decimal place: 13.9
